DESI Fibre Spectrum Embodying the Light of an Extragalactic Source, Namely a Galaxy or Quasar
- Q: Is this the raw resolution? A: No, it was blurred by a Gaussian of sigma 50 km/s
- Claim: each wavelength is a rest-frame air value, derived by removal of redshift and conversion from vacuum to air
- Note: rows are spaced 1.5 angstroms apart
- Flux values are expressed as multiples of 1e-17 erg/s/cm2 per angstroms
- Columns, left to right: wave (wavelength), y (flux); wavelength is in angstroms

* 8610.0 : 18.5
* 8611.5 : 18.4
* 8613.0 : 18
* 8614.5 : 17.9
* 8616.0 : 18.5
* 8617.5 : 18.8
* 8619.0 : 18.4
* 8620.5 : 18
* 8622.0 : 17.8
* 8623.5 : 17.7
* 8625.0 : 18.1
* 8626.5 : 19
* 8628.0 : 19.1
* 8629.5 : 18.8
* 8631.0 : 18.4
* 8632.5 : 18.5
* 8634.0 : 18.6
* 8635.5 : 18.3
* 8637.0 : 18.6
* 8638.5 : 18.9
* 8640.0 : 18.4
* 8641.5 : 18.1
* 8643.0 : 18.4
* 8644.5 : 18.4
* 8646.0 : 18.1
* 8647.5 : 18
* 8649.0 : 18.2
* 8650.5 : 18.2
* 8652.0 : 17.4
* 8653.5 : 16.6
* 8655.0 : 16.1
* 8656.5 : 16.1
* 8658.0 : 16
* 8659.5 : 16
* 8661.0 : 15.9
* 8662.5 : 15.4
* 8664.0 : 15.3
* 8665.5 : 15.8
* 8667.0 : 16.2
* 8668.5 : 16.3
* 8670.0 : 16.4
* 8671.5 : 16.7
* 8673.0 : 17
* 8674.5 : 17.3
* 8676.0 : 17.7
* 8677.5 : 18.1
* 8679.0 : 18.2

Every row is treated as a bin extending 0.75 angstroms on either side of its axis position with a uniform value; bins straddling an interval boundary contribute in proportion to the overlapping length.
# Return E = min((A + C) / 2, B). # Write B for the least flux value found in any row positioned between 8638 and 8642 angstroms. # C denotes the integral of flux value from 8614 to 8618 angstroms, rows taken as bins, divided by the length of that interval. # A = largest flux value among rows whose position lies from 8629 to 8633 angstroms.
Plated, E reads 18.1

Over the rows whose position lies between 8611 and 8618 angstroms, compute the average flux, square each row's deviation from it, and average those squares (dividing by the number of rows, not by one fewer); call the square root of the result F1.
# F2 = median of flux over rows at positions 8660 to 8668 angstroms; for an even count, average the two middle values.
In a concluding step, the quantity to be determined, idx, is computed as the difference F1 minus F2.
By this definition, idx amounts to -15.5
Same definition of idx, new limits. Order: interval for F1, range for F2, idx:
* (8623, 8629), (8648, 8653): -17.6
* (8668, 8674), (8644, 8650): -17.9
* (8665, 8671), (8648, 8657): -16.8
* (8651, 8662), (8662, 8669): -15.3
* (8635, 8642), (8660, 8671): -15.6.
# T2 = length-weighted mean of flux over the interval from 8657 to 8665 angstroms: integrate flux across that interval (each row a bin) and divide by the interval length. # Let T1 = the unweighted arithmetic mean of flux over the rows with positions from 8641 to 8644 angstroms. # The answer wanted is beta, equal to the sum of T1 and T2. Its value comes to 34.0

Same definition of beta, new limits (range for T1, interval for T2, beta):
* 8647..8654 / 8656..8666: 33.5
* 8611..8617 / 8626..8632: 37.0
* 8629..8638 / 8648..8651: 36.7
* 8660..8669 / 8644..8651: 34.0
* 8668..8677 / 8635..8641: 35.4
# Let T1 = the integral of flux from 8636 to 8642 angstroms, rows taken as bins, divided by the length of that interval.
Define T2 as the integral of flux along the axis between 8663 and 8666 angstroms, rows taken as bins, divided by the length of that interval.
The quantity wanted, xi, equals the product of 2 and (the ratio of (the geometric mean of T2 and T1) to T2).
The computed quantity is 2.18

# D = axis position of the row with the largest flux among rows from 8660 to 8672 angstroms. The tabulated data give 8671.5 angstroms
